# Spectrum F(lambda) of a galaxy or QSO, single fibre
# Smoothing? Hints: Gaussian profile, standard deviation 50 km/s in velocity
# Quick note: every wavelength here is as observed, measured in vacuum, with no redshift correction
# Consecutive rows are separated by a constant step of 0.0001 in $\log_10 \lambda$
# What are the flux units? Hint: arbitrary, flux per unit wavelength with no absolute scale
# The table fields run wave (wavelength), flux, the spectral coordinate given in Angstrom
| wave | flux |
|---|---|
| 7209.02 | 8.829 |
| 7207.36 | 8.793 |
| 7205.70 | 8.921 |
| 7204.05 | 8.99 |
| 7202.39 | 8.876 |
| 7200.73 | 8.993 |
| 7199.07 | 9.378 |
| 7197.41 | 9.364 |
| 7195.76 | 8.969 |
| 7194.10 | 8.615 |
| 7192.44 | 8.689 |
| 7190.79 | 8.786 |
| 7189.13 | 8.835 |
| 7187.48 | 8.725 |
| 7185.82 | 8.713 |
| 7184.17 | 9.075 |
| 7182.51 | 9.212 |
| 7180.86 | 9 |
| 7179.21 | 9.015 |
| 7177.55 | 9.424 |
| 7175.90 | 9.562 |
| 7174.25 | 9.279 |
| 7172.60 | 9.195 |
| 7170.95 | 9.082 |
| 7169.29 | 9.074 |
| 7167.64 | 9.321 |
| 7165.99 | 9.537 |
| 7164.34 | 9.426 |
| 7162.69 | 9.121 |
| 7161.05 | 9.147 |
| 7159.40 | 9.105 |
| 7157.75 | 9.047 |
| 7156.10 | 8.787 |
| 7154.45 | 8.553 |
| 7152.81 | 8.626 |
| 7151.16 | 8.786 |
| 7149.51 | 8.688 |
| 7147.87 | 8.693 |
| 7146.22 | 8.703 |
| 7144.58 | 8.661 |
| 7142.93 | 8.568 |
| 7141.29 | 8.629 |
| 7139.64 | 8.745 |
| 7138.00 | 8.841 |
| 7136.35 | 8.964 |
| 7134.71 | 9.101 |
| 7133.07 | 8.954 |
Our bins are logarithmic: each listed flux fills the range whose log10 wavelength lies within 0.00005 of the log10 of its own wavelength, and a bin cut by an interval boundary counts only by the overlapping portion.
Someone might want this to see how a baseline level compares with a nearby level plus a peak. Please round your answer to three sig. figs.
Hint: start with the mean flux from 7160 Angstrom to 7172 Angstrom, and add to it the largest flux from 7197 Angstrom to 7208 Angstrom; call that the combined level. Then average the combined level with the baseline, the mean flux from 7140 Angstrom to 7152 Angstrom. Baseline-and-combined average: 13.6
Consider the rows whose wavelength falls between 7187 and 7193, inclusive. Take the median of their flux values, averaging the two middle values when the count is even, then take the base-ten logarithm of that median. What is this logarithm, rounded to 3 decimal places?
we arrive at 0.942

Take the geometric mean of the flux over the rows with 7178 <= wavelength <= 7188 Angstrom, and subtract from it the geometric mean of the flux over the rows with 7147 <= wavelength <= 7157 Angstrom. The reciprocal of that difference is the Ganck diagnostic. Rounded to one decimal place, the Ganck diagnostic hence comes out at 3.8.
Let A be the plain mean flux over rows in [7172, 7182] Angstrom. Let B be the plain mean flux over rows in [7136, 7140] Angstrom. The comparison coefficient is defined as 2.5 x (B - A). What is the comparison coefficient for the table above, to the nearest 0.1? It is -1.0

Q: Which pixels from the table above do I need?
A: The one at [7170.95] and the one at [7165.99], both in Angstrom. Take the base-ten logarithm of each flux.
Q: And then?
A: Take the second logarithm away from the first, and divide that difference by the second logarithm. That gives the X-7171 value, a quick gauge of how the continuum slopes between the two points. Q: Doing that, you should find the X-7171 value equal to -0.022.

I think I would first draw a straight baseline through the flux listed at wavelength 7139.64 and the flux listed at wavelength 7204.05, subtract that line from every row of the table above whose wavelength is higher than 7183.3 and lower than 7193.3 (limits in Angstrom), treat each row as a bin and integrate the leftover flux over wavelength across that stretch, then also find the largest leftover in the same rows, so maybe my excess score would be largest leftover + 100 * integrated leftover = -125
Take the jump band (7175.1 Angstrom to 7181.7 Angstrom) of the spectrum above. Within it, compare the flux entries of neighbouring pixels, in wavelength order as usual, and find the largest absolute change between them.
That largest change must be 0.41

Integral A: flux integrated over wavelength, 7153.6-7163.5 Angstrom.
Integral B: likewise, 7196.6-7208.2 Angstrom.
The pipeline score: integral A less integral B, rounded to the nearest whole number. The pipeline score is -16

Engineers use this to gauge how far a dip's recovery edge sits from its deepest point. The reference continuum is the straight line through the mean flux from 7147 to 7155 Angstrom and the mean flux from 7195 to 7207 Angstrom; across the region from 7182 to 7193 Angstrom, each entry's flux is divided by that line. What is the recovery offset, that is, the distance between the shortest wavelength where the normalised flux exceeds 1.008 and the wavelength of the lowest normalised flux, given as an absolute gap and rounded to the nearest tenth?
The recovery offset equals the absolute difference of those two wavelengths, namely 9.9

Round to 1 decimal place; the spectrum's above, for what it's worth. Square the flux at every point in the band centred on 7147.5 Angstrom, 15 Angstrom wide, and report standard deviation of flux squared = 1.2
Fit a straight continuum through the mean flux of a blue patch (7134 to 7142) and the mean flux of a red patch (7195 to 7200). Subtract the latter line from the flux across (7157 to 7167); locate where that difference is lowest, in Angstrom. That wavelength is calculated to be 7157.75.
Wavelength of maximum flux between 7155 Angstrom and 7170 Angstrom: 7165.99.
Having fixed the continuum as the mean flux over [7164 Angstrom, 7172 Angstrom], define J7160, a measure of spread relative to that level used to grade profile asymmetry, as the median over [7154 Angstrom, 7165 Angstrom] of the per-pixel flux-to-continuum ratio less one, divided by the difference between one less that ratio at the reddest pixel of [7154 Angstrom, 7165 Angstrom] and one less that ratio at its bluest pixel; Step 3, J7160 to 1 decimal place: 0.2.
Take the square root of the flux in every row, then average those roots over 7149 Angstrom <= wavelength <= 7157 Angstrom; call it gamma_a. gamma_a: 2.95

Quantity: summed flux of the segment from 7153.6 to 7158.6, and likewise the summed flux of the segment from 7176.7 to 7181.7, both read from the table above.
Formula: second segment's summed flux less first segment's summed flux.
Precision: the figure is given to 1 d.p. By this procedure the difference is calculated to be 1.1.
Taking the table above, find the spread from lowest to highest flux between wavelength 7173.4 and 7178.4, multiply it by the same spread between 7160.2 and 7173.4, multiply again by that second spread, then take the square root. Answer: 0.25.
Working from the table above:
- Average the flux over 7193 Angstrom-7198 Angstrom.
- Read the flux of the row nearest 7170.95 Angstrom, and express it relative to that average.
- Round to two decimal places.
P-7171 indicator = 1.01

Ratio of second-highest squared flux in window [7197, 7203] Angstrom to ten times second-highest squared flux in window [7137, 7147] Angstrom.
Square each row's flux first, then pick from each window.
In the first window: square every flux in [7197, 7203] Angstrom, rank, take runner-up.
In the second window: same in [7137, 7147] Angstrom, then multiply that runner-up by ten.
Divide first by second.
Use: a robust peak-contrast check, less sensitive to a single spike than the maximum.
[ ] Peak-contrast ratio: 0.115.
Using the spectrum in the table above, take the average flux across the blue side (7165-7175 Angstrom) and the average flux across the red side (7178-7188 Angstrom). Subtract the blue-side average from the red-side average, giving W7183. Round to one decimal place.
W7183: -0.3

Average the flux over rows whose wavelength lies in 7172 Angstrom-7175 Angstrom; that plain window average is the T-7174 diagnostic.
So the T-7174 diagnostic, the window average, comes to 9.24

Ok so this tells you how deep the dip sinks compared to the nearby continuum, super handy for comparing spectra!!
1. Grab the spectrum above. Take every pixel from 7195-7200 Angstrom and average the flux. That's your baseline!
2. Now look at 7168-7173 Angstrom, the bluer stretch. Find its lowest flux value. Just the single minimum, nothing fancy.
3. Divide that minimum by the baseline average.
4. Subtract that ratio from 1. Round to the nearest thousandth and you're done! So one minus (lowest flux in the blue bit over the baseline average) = 0.018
